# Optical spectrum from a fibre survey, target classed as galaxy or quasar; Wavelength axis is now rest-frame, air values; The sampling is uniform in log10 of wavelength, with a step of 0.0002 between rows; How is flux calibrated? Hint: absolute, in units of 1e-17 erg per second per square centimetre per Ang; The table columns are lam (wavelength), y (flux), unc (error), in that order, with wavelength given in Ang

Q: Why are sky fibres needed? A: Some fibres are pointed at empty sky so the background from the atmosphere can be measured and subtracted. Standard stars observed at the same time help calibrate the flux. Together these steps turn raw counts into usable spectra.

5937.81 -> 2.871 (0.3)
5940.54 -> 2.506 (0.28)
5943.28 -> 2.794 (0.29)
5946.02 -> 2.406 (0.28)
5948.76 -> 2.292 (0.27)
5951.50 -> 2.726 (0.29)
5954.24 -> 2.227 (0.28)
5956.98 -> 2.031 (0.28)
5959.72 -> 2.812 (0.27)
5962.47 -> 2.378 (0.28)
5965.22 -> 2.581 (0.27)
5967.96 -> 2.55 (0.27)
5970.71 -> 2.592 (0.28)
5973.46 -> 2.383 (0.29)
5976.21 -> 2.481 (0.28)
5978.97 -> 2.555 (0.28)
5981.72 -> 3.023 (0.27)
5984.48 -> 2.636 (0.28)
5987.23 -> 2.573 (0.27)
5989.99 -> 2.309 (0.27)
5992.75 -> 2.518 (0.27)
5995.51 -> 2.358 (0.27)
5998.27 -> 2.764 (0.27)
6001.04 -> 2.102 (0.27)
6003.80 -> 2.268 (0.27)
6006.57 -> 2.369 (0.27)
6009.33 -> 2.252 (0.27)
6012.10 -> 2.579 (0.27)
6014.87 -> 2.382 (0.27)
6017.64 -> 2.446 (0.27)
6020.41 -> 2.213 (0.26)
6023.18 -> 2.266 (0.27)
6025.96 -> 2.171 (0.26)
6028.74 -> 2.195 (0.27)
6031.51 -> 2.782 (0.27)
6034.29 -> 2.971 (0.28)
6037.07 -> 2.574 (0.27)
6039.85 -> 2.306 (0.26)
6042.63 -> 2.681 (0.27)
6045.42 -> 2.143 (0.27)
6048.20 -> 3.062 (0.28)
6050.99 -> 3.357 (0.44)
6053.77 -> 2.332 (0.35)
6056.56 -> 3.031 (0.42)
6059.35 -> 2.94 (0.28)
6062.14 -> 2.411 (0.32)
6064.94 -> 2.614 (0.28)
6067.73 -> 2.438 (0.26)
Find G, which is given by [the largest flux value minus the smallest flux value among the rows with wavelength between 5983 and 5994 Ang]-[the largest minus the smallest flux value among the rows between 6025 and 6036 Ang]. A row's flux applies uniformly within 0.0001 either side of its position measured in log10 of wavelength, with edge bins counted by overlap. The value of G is -0.47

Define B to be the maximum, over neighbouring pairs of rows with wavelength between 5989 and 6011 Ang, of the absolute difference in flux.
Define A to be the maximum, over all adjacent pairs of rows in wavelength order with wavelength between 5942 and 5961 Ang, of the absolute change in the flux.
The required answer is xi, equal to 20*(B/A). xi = 17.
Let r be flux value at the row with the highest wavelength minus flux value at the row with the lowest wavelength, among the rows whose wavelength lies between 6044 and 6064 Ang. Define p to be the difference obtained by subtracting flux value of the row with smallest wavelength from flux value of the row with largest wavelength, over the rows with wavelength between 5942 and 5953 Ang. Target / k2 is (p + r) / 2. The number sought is 0.1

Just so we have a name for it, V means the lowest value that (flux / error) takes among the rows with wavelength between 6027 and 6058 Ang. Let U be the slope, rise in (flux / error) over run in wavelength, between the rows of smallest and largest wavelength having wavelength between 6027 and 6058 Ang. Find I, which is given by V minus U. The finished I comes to 6.7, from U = -0.033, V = 6.7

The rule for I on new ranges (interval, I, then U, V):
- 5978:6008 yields 7.8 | -0.013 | 7.8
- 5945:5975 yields 7.3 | -0.014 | 7.3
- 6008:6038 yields 8.1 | 0.043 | 8.1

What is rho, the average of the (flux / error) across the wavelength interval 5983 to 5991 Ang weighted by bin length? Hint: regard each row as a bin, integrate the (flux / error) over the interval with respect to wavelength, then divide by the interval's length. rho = 9.22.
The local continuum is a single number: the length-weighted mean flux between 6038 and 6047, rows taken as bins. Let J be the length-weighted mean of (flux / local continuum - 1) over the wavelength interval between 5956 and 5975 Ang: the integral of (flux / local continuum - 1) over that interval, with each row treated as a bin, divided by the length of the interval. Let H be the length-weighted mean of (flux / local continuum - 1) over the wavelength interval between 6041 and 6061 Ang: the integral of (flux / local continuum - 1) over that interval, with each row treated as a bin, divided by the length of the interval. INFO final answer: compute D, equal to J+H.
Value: 0.193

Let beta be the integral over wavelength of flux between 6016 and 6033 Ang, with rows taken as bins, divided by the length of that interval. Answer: 2.35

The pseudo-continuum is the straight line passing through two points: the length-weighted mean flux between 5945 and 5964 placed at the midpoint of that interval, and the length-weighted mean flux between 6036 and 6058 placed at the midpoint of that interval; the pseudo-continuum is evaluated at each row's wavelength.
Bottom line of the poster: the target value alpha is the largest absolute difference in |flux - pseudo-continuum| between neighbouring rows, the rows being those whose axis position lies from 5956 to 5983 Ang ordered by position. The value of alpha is 0.46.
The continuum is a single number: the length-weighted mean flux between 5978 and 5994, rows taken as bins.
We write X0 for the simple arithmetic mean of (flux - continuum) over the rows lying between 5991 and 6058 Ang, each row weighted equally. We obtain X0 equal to -0.10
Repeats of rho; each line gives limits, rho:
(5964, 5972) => 9.43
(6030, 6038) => 10.16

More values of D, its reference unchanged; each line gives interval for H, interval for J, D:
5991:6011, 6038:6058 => 0.114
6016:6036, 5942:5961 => 0.042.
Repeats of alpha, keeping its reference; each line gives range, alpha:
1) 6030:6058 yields 0.53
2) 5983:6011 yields 0.23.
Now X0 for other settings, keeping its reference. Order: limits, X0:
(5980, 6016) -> -0.13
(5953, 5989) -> -0.08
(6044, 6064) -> 0.15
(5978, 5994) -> 0.00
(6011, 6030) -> -0.28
